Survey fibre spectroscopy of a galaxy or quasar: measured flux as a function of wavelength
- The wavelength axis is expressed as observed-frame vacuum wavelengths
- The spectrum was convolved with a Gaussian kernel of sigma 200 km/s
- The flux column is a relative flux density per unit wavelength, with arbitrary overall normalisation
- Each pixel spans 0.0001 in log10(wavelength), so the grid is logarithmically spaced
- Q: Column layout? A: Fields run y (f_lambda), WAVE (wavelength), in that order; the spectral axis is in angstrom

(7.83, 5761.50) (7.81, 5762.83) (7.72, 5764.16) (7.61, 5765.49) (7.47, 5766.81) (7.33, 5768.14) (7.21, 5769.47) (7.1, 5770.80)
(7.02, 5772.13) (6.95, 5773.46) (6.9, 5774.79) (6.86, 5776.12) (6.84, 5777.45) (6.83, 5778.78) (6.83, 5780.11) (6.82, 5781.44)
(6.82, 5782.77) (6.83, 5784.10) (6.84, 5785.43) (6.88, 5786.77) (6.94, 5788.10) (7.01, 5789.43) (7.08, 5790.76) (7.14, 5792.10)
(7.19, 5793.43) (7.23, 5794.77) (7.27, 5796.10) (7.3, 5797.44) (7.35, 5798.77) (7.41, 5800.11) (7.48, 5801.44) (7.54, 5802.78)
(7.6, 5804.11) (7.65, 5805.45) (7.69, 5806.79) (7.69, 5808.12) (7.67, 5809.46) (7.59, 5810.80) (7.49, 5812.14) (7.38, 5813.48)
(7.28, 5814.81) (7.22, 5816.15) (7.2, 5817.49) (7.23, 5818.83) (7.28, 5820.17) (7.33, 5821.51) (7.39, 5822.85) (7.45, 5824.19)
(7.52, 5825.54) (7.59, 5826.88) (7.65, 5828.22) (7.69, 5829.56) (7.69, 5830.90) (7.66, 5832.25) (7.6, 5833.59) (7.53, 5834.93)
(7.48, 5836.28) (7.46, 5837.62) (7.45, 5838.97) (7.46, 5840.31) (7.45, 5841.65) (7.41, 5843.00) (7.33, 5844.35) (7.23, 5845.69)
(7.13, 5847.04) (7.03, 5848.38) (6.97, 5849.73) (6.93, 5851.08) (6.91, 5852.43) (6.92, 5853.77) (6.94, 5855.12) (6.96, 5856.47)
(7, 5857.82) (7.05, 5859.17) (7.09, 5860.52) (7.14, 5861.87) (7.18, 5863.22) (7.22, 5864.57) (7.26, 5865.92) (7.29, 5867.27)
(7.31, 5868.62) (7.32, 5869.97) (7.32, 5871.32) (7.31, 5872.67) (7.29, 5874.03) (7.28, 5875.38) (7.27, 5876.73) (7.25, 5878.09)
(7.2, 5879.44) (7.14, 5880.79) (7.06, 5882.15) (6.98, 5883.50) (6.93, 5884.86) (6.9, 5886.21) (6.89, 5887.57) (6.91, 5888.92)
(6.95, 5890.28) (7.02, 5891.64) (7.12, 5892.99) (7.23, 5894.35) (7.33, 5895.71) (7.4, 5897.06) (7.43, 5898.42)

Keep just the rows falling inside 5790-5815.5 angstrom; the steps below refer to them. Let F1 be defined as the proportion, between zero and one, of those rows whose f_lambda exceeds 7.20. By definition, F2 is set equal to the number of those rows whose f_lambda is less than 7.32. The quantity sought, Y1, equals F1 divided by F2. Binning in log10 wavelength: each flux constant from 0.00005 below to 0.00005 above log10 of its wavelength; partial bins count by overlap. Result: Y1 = 0.12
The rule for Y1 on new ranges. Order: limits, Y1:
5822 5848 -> 0.47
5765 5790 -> 0.01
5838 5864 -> 0.02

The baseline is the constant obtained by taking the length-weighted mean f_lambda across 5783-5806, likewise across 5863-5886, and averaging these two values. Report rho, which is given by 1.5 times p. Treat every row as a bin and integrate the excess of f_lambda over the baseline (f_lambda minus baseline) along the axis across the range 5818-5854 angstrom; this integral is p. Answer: 8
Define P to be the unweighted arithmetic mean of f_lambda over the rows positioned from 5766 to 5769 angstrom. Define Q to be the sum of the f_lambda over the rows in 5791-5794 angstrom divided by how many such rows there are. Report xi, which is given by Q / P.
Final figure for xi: 0.97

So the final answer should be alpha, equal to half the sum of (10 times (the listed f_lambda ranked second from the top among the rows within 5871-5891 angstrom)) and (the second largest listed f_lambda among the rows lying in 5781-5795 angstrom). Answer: 40.1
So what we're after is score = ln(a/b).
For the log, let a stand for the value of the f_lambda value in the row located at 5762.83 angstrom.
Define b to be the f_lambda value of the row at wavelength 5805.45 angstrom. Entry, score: 0.02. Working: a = 7.81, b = 7.65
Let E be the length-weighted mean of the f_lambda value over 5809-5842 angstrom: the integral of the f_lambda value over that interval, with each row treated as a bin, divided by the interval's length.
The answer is 7.47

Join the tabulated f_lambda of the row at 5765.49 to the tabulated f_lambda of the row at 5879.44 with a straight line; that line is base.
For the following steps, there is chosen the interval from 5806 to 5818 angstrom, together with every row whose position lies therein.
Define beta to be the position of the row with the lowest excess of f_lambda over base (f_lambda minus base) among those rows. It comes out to 5817.49 angstrom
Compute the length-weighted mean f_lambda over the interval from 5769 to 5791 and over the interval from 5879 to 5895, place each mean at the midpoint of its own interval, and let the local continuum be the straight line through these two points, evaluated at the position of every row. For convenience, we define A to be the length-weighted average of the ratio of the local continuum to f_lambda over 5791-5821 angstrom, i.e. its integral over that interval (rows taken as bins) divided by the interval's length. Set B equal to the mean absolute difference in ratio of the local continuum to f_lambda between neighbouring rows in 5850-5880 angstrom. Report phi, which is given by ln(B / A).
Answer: -5.6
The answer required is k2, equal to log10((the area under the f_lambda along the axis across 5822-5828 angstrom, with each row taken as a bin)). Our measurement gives 1.653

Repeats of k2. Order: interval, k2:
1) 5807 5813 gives 1.659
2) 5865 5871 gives 1.641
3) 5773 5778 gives 1.537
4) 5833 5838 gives 1.575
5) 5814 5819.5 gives 1.600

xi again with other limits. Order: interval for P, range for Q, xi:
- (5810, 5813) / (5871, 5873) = 0.97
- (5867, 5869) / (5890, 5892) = 0.96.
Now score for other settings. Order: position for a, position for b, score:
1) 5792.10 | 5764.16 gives -0.08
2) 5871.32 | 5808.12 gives -0.05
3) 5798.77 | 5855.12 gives 0.06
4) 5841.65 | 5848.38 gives 0.06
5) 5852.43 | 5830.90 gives -0.11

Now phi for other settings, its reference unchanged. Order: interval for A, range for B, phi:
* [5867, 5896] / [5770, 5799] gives -5.2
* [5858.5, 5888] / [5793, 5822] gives -5.0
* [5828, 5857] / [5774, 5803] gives -5.2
